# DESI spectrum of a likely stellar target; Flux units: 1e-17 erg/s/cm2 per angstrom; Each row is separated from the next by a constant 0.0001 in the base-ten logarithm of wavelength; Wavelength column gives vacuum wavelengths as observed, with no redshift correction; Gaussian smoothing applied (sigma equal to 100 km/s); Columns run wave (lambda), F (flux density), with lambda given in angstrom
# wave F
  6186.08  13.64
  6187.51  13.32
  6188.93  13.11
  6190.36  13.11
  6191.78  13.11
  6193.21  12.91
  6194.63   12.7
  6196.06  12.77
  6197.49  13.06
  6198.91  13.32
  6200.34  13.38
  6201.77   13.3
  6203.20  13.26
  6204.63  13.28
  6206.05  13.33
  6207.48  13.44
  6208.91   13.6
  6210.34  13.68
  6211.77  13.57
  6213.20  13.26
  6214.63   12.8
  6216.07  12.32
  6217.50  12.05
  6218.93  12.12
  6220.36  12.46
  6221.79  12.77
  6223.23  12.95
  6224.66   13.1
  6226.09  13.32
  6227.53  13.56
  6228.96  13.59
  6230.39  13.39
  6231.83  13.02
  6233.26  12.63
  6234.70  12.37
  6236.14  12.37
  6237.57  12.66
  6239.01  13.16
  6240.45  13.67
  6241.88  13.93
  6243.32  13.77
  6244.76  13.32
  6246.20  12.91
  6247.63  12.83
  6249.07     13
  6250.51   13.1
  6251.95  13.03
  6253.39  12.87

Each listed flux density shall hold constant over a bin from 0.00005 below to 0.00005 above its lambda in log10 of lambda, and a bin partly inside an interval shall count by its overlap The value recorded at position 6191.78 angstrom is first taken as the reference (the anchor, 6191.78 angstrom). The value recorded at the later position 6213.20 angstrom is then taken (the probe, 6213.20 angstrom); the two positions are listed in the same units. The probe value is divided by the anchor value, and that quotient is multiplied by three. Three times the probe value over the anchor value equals 3.03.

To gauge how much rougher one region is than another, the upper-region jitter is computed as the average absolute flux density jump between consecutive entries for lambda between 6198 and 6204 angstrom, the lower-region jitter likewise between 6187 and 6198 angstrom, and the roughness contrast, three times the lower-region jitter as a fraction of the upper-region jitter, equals 7.0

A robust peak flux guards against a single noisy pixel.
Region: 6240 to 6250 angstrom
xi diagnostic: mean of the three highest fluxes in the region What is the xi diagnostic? 13.8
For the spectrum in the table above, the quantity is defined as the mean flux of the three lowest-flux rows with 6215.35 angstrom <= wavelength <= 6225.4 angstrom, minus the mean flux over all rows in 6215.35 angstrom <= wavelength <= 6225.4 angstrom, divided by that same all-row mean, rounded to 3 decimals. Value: -0.030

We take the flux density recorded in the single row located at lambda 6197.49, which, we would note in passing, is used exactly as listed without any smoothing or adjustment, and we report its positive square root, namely 3.61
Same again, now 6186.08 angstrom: 3.69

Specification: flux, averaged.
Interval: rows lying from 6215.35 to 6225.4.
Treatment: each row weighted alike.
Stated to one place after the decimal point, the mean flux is 12.5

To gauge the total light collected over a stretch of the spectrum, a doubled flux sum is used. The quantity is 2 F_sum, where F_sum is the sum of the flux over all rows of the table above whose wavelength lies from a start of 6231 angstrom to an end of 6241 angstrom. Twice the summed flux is 180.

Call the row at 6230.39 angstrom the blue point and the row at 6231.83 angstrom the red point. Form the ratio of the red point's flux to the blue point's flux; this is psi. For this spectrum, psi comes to 0.97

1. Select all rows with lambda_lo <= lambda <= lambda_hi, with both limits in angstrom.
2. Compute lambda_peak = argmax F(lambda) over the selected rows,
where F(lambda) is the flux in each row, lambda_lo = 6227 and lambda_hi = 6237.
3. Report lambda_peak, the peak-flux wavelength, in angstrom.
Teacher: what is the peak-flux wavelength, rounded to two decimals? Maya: 6228.96 angstrom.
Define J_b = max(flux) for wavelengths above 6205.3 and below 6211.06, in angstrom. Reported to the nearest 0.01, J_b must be 13.68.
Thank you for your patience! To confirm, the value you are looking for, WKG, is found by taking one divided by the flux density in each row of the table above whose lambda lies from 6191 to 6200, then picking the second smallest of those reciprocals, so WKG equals 0.076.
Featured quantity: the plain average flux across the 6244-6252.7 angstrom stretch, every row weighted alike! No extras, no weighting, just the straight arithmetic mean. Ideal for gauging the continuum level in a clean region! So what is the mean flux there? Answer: 13.0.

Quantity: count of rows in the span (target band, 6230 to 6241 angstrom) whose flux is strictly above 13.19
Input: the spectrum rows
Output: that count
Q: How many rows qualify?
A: 2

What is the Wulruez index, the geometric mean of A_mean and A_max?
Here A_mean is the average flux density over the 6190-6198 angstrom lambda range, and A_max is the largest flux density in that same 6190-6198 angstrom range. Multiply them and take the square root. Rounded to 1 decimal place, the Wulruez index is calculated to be 13.0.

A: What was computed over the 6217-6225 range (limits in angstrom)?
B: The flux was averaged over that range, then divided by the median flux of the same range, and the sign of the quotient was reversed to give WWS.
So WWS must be -1.00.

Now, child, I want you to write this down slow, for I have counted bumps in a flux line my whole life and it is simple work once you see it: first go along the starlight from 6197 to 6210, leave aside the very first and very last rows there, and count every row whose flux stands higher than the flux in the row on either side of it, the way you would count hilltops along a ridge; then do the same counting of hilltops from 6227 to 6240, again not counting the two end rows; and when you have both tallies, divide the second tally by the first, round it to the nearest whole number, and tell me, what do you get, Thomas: 1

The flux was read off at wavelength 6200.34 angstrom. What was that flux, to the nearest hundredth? 13.38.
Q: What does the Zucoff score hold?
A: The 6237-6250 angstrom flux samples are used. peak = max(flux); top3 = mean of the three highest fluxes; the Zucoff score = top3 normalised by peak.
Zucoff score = 0.990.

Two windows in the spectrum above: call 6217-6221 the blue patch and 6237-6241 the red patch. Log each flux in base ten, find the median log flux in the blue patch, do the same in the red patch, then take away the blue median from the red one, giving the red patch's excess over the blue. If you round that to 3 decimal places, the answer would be 0.036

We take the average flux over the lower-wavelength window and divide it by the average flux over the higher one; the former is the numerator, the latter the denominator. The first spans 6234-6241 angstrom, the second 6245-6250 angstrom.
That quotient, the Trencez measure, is 0.99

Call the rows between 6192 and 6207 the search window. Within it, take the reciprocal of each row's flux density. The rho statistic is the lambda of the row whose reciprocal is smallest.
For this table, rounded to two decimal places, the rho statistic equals 6200.34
